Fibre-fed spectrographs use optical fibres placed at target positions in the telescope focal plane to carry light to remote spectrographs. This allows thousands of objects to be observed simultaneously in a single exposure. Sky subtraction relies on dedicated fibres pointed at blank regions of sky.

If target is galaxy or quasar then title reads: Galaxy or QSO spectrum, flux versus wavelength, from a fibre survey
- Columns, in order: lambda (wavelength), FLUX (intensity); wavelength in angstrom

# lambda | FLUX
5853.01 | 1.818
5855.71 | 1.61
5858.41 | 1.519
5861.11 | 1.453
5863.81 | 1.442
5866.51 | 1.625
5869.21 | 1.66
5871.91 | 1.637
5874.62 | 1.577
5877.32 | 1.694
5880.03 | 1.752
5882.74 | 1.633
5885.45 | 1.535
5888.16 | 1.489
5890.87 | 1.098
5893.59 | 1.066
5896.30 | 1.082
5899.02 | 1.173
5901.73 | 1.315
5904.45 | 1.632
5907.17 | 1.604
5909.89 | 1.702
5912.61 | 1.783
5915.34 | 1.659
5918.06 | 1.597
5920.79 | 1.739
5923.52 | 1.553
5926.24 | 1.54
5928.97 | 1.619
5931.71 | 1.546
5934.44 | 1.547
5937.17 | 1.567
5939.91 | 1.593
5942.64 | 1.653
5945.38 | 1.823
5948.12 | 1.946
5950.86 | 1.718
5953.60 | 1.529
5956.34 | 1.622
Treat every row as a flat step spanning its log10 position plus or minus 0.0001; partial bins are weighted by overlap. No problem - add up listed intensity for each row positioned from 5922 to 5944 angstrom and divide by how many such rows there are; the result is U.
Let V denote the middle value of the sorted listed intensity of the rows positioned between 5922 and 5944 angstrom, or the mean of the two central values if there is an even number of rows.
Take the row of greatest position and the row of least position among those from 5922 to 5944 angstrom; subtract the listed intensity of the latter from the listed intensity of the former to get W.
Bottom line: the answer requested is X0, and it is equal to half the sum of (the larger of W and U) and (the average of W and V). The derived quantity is 1.20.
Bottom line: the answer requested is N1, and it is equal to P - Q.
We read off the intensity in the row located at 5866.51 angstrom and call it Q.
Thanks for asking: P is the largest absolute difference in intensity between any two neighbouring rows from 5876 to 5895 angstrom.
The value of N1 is -1.23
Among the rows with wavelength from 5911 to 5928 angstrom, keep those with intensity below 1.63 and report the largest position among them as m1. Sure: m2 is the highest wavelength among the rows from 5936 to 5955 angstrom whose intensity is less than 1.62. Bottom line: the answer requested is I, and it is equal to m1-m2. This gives -27.4 angstrom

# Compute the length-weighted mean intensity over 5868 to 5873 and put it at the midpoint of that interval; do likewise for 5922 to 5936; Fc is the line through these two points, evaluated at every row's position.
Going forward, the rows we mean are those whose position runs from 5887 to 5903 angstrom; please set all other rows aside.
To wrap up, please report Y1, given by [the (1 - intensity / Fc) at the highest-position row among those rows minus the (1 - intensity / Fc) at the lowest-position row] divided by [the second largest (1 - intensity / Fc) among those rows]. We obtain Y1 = 0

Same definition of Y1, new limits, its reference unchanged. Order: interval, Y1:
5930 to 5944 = -15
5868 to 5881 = -10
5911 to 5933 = 11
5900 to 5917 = 43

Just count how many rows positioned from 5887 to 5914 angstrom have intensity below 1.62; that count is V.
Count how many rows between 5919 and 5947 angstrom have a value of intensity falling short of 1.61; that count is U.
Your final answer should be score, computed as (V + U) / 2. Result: 6.5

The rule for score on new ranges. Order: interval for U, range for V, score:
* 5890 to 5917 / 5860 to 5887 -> 5.0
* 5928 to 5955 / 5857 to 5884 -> 4.5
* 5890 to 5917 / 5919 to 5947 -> 6.5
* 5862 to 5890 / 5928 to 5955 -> 5.0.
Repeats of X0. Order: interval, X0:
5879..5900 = 0.86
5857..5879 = 1.23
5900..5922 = 1.33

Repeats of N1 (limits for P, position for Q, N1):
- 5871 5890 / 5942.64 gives -1.53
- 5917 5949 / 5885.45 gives -1.35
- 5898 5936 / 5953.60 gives -1.21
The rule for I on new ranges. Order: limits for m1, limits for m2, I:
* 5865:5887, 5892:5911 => -21.7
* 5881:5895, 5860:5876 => 19.0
